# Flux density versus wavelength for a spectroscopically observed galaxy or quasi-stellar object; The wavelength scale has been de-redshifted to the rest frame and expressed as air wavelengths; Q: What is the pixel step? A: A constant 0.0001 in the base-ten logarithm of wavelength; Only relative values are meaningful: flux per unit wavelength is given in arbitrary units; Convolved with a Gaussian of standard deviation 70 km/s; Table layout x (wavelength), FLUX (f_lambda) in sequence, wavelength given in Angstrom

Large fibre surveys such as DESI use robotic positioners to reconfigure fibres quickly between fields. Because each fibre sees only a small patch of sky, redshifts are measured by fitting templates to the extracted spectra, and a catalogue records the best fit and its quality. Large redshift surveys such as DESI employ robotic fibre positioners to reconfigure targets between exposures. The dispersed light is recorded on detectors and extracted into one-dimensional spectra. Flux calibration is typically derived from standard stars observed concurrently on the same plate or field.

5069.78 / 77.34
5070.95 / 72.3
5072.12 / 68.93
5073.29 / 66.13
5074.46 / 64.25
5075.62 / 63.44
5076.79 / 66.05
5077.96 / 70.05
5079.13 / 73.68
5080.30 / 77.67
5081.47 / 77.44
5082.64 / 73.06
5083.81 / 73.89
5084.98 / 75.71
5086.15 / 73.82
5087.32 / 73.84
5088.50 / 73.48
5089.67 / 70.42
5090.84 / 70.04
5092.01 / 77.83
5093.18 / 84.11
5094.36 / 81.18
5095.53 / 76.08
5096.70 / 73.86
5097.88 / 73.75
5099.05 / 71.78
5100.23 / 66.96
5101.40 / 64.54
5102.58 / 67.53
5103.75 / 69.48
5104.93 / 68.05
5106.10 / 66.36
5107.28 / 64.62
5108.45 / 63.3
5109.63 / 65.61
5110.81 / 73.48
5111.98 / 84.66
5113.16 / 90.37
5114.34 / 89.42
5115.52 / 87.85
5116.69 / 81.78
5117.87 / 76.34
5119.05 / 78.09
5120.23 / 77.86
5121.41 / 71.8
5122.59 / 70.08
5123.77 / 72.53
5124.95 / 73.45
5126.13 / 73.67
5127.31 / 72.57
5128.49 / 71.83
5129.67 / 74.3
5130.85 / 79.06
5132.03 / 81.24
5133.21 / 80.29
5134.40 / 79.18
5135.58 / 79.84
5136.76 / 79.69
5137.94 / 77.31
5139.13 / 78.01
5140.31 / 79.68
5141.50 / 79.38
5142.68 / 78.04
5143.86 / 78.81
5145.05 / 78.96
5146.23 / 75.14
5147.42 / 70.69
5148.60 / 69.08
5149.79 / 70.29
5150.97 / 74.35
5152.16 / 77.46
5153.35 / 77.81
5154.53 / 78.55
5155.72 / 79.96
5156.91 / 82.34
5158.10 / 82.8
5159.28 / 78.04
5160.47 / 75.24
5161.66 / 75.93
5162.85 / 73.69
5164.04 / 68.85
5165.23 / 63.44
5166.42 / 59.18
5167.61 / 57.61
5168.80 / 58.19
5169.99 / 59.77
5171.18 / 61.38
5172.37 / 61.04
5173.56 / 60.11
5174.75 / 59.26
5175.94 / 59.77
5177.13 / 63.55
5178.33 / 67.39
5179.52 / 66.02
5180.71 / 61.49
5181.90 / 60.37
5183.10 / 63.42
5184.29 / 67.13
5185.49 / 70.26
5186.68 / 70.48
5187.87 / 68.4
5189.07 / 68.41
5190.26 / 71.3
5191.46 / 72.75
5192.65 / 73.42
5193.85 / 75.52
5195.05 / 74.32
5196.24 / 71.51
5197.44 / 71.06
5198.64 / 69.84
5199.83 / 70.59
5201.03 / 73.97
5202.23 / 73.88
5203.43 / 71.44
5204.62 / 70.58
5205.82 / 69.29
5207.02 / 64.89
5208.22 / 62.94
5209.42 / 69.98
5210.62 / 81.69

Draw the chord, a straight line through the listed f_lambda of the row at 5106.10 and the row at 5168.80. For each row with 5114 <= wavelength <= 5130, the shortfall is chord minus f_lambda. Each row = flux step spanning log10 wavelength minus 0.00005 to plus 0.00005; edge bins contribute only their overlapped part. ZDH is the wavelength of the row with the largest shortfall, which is 5122.59 Angstrom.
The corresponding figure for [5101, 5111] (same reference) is 5108.45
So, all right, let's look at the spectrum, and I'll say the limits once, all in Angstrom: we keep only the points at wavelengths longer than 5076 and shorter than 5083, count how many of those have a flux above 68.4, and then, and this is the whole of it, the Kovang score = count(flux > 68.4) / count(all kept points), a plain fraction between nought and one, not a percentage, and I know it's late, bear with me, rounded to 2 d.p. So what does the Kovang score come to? 0.83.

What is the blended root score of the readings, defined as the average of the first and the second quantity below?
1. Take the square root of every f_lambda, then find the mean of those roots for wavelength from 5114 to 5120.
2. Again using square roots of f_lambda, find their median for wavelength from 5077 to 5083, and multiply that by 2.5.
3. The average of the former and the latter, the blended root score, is 15.3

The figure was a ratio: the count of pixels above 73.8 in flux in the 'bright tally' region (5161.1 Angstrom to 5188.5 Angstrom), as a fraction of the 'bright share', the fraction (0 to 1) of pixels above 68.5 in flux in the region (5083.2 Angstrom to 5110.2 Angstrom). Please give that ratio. 1.5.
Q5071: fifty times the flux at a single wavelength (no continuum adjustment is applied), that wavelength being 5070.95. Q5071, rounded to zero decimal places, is 3615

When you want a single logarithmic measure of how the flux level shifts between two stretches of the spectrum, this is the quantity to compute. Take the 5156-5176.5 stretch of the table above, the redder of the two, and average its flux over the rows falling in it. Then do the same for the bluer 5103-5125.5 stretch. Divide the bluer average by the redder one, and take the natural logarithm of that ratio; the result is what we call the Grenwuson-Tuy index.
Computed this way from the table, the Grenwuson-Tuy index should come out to 0.11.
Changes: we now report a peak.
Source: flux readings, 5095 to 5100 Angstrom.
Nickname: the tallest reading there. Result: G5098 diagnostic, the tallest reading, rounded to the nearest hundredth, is 76.08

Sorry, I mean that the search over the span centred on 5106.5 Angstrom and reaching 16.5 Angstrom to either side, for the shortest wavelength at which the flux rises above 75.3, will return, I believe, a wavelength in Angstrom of 5092.01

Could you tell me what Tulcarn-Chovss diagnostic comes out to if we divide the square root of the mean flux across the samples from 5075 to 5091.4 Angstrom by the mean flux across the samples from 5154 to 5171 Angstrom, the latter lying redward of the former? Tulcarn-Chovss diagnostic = 0.120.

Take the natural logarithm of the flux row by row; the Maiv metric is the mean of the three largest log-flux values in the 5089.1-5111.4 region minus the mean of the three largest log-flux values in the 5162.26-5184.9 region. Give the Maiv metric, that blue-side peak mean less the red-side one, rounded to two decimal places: 0.15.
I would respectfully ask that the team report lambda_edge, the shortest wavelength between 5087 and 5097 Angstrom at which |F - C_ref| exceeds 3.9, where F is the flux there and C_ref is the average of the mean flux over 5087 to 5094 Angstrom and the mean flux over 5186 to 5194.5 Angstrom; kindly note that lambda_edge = 5092.01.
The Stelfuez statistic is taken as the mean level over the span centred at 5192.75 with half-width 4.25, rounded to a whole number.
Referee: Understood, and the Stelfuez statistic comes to 72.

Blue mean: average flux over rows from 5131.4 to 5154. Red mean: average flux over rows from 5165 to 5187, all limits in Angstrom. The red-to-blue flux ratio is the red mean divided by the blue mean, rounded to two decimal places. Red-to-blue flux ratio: 0.81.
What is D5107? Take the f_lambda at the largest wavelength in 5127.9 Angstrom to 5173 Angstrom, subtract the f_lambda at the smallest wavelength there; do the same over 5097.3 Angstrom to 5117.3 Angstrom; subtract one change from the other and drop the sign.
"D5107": 19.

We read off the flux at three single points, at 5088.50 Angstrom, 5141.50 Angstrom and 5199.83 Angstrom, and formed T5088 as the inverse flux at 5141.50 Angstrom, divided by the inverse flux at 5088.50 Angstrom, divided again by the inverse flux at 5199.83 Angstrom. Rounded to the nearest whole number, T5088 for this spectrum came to 65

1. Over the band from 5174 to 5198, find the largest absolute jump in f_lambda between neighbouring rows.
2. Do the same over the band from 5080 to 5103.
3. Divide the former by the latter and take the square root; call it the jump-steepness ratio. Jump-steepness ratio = 0.76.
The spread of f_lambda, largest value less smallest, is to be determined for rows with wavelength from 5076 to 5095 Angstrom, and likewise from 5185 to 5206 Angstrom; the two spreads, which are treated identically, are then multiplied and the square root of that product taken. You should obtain 11.3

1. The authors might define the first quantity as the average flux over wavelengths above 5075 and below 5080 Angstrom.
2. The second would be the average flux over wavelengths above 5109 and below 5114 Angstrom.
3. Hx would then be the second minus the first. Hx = 10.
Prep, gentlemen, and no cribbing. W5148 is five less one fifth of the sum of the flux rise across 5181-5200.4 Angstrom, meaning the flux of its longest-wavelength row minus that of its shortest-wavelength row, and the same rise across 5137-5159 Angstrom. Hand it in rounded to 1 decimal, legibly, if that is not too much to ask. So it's 1.9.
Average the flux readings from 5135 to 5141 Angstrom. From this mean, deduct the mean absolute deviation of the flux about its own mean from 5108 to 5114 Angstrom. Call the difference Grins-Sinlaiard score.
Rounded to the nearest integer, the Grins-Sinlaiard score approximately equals 69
